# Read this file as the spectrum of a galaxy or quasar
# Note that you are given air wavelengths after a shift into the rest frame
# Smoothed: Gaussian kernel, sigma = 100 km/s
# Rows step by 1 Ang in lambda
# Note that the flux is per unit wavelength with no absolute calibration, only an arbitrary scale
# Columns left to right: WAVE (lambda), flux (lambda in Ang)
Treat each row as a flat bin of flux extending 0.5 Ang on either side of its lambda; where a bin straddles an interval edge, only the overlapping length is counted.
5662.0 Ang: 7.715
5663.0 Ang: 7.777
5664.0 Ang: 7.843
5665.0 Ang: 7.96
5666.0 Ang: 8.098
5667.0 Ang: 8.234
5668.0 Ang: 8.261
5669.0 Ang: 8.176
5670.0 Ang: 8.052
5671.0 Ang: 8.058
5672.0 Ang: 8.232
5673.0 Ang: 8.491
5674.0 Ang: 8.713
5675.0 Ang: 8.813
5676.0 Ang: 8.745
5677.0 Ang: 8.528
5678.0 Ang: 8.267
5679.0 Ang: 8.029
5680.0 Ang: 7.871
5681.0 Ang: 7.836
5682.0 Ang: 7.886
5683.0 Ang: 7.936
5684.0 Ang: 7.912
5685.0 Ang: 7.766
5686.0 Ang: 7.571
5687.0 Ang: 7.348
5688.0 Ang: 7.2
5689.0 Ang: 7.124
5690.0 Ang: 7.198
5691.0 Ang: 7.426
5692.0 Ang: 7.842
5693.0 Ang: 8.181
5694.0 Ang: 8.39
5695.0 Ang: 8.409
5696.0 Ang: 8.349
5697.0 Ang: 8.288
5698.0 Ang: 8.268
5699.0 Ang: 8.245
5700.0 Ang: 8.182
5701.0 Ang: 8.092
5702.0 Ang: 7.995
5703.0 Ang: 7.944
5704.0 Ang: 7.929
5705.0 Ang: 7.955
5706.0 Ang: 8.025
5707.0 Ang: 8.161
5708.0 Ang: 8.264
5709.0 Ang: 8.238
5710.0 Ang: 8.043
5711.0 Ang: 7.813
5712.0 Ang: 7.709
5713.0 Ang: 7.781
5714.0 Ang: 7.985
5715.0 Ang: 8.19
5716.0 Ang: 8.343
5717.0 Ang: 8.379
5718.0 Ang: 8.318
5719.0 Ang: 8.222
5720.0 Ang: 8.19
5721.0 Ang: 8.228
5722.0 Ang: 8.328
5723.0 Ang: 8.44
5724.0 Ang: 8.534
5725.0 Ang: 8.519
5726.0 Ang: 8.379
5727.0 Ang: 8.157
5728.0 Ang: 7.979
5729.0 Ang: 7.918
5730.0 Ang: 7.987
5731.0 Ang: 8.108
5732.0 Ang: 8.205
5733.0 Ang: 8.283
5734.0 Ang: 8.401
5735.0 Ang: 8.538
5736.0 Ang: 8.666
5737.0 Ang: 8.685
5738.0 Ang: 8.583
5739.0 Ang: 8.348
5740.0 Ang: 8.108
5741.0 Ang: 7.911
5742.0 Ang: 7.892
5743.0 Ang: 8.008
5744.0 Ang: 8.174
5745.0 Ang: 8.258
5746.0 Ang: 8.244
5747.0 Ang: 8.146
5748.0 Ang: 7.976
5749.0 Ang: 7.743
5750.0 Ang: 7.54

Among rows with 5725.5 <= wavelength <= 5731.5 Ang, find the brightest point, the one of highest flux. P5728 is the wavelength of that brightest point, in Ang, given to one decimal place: 5726.0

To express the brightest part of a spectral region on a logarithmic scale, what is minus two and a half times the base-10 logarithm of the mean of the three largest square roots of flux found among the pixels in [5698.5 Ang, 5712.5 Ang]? -1.15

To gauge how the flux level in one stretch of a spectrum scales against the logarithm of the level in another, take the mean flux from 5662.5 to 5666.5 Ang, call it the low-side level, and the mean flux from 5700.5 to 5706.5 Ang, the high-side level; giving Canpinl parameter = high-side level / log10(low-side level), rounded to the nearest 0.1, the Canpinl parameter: 8.9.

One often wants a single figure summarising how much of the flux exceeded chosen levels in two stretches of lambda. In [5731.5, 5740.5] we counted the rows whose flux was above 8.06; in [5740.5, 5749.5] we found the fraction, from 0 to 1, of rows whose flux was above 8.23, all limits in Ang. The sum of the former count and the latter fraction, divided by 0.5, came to 18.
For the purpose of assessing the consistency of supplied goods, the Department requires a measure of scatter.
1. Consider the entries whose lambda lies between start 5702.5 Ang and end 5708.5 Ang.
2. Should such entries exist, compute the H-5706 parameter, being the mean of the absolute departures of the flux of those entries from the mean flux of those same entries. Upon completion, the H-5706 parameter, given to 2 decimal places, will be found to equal 0.11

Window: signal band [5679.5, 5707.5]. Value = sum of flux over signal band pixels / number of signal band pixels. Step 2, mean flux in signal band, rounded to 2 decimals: 7.90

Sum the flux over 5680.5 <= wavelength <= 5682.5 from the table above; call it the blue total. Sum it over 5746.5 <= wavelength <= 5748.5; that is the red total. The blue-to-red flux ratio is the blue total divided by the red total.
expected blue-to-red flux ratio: 0.98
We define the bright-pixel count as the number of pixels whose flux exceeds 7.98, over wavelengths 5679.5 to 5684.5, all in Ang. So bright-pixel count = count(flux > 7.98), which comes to 0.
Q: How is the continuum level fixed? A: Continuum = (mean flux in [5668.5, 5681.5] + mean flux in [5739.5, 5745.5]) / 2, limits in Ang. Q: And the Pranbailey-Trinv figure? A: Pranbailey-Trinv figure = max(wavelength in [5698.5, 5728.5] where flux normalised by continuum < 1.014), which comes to 5728.0 Ang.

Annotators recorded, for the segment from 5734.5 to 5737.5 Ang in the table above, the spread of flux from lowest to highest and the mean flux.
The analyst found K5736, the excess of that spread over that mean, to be -8.48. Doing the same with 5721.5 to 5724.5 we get -8.23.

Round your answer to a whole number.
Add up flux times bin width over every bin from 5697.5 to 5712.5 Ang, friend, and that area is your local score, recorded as 121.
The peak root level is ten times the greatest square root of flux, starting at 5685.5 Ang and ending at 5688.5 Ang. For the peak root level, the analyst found 27.5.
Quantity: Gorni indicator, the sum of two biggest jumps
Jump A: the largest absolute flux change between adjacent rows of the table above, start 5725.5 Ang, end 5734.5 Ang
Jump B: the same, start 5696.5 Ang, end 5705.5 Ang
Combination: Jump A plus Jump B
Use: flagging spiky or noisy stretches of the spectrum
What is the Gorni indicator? 0.32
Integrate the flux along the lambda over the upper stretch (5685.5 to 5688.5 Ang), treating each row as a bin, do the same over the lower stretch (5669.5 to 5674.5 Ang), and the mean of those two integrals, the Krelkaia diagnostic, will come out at 32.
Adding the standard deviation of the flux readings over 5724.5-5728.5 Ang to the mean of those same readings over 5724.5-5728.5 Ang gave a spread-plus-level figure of 8.5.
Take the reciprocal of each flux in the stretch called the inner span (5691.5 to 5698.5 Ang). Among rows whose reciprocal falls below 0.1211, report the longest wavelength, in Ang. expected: 5698.0 Ang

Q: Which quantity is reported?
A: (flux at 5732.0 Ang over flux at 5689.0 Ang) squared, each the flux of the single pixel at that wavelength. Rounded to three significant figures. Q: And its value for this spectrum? 1.33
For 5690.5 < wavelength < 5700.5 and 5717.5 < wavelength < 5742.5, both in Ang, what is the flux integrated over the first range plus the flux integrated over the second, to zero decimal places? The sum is 289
